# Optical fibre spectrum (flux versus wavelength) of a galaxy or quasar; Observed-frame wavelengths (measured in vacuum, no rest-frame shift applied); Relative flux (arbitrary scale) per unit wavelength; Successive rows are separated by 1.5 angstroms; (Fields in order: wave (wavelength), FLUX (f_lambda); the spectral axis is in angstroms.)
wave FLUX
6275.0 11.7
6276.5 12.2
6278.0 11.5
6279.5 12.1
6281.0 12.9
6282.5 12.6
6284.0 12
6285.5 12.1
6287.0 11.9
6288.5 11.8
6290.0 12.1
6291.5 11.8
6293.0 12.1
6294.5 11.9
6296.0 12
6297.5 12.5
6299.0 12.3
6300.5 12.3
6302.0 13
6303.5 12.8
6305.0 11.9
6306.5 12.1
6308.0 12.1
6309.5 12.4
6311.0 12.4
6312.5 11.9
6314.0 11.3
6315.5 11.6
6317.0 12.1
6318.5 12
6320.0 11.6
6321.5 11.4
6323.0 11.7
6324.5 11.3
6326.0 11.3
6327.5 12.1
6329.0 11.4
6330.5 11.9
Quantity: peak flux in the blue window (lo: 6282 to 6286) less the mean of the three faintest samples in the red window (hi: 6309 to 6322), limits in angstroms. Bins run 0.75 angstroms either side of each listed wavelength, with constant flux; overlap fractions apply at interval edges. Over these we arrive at 1.17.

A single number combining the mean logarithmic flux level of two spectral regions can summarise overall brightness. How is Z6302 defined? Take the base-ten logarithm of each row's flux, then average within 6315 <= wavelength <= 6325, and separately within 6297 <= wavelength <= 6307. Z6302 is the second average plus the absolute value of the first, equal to 2.16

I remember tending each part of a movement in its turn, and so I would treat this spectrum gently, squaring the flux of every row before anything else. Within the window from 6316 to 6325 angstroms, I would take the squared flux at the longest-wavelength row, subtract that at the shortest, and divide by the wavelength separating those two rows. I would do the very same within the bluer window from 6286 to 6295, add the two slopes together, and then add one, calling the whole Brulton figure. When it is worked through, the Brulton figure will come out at -1.5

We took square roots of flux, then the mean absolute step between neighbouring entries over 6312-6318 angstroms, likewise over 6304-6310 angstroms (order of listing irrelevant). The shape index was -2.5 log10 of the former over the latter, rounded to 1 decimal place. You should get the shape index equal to -1.1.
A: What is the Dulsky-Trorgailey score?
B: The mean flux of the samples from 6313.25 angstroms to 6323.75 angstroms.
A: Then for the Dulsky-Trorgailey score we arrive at 11.7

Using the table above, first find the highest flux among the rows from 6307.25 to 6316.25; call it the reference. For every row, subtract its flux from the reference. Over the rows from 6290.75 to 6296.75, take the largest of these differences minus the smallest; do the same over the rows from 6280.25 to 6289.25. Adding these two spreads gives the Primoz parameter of 1.4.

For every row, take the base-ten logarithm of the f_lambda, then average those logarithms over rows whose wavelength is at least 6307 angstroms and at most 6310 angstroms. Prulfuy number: 1.09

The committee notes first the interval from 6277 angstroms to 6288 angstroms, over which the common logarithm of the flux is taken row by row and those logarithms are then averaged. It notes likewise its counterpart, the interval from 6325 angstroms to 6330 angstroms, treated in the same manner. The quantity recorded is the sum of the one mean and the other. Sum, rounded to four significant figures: 2.149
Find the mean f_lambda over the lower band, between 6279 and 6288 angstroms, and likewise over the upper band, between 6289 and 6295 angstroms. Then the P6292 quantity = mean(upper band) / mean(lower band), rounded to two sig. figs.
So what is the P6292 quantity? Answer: 0.98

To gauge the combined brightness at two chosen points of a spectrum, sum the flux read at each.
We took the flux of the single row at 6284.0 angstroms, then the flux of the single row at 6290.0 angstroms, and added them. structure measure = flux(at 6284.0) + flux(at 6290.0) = 24.1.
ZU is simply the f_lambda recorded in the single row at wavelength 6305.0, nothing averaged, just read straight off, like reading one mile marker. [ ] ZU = 11.9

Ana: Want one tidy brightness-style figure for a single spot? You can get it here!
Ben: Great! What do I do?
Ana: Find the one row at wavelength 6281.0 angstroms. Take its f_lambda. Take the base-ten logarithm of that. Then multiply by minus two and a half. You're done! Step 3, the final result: -2.78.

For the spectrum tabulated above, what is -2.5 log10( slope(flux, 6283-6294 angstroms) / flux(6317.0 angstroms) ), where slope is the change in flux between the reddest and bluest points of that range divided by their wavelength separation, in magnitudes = 7.6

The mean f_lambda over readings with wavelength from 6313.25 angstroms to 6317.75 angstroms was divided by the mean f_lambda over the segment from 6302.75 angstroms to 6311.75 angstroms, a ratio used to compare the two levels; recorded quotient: 0.950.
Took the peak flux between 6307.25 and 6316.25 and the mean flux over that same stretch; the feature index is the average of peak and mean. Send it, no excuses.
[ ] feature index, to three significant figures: 12.2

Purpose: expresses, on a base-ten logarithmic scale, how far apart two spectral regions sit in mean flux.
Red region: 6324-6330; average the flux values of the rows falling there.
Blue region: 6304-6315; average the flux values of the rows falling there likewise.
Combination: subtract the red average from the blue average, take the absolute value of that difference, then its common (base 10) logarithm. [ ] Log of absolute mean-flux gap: -0.3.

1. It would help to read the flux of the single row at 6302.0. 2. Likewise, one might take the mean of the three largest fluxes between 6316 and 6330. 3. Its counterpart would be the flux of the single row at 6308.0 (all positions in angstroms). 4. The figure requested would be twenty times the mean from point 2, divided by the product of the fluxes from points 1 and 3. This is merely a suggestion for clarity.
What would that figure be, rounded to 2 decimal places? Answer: 1.53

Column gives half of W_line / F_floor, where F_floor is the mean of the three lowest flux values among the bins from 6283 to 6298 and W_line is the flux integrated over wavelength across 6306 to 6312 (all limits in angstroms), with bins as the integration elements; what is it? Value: 3.1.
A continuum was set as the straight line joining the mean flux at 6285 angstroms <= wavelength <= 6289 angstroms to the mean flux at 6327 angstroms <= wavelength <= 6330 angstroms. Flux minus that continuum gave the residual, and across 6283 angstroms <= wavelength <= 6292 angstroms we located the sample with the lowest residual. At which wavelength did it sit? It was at 6288.5 angstroms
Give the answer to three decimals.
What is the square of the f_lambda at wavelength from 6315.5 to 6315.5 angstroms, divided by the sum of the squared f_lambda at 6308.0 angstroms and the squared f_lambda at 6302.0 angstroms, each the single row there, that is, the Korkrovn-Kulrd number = 0.427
